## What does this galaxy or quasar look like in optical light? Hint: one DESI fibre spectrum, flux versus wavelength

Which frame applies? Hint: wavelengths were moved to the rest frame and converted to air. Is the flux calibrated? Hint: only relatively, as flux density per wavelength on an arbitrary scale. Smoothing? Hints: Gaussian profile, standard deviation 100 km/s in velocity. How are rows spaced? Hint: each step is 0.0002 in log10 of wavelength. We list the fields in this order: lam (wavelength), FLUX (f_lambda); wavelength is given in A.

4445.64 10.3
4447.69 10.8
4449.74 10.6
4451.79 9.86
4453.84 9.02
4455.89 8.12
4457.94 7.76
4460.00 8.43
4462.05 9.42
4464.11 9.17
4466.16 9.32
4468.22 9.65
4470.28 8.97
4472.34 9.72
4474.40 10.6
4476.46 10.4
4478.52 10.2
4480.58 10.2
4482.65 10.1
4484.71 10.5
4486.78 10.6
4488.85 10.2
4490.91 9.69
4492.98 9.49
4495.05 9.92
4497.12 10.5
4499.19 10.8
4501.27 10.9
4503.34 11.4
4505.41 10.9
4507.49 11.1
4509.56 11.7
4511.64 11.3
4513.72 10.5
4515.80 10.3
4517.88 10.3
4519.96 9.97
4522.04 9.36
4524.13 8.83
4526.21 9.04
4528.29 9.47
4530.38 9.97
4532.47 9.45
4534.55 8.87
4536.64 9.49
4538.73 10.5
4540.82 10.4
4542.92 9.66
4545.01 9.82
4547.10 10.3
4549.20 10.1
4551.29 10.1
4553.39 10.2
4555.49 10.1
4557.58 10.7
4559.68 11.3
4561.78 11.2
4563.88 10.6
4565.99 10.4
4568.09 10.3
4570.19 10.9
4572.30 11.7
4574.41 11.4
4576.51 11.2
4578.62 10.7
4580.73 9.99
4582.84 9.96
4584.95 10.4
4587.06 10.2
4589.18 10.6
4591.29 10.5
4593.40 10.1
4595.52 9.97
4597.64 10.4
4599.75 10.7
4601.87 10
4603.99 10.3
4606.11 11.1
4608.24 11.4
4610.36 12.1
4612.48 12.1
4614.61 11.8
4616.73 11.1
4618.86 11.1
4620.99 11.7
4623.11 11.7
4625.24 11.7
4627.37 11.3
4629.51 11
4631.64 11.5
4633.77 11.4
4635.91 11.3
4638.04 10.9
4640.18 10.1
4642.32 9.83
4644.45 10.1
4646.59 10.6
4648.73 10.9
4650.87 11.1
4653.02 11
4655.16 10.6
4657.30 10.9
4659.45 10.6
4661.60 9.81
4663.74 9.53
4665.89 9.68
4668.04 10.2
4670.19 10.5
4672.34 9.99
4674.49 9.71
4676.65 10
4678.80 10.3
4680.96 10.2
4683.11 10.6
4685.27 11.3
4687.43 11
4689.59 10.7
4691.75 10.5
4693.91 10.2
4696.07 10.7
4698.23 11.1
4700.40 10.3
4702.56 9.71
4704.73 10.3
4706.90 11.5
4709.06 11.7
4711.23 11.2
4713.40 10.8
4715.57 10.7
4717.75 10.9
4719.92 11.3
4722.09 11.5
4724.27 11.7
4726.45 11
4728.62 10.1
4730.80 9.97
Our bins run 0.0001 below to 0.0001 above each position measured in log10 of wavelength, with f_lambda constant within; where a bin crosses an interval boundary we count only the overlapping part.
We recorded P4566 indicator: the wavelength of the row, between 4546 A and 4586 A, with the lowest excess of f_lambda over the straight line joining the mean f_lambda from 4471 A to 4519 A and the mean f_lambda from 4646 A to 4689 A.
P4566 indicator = 4582.84 A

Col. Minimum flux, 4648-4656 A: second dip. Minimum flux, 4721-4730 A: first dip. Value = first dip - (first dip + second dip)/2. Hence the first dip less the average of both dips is -0.250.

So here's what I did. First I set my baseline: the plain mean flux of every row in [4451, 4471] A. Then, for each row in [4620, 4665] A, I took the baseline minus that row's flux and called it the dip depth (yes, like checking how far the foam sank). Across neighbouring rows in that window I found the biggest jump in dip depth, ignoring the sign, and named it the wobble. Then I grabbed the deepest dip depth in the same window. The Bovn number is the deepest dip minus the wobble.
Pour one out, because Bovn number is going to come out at -1.4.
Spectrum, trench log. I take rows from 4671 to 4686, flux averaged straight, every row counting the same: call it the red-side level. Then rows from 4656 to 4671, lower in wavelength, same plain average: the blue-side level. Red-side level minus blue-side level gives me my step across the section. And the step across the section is 0.1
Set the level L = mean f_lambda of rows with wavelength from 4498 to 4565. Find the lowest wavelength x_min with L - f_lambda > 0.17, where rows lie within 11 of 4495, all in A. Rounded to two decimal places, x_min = 4490.91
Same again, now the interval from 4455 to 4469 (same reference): 4455.89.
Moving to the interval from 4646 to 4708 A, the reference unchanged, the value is 4661.60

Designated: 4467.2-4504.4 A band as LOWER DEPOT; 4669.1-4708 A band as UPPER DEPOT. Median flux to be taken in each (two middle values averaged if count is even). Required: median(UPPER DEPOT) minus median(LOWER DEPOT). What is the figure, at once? 0.20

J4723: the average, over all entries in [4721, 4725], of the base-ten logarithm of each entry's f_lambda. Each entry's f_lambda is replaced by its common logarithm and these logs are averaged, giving 1.064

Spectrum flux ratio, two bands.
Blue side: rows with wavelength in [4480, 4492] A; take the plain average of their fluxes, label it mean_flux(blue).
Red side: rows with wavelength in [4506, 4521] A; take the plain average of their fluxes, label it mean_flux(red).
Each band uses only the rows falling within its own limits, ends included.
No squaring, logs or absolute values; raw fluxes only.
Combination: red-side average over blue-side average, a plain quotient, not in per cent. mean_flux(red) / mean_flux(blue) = 1.05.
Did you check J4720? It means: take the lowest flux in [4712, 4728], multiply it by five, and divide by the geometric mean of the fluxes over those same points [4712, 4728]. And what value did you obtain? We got 4.810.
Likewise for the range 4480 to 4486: 4.920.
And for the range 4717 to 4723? 4.853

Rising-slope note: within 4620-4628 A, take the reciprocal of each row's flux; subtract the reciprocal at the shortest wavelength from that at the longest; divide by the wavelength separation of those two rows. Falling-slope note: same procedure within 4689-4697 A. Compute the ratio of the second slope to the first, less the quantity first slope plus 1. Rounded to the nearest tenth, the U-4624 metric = -1.0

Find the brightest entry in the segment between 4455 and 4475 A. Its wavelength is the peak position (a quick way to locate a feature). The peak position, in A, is 4474.40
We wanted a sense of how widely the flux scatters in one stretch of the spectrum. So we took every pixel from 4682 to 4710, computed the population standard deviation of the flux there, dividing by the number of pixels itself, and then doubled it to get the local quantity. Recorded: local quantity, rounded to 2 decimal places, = 1.09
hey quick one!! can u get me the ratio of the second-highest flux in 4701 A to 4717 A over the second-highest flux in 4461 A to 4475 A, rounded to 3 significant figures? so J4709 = 1.18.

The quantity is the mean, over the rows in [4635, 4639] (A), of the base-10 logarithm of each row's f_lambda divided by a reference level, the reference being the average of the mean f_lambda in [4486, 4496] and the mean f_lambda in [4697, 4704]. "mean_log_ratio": 0.038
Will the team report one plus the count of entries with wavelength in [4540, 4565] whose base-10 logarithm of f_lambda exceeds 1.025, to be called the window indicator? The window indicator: 5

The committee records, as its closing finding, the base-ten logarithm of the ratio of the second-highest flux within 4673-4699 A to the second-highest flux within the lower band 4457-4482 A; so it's 0.028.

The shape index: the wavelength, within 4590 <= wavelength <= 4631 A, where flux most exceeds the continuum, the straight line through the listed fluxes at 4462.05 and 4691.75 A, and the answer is 4610.36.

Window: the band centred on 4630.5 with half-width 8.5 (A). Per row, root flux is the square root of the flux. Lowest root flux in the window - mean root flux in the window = -0.07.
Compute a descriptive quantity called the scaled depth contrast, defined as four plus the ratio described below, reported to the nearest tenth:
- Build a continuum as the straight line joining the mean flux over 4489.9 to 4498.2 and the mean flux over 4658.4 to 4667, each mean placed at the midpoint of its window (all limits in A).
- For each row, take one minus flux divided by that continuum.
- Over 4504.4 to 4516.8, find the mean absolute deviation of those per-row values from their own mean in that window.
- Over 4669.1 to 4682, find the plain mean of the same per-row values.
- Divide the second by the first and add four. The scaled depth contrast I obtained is 3.5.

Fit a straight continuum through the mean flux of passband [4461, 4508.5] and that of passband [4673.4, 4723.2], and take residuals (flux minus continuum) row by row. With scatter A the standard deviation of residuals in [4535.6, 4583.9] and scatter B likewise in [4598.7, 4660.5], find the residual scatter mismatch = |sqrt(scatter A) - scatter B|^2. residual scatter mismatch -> 0.02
